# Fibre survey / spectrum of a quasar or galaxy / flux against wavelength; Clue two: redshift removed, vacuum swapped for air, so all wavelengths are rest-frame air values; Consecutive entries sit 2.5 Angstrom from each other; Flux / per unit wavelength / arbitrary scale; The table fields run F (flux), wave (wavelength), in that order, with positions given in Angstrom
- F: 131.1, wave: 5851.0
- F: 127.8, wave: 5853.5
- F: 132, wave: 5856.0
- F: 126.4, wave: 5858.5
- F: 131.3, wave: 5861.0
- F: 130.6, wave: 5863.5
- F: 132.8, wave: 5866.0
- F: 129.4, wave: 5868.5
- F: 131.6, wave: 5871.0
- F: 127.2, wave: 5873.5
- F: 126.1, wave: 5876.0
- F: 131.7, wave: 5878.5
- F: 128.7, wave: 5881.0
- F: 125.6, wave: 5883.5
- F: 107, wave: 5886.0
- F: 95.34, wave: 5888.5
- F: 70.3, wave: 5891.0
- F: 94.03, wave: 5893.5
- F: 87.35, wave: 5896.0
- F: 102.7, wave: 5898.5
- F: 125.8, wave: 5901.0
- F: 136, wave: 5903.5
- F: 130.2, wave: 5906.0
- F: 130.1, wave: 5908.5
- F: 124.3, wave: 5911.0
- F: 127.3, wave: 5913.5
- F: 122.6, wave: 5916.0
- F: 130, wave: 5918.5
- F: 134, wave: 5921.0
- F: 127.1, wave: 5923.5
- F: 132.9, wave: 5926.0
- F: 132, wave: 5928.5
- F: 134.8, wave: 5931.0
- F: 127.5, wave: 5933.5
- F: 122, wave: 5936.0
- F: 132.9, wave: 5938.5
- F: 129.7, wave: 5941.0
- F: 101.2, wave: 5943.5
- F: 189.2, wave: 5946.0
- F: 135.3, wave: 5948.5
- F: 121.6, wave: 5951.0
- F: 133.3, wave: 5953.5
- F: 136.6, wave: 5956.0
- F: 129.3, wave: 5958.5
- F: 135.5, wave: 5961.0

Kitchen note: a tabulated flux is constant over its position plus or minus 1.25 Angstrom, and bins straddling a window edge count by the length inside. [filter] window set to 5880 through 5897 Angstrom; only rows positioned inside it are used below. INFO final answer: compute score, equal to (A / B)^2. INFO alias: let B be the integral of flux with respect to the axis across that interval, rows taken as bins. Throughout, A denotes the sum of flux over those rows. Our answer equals 0.170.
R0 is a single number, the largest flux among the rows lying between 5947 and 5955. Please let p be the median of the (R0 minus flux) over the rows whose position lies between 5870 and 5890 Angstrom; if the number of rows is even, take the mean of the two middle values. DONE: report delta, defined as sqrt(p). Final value 2.9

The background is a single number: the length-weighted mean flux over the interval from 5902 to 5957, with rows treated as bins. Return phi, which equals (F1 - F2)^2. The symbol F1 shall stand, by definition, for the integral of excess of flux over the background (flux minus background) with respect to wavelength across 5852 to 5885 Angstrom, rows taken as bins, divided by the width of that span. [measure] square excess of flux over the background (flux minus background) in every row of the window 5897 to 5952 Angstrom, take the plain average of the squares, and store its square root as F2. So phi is 325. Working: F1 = -2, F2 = 16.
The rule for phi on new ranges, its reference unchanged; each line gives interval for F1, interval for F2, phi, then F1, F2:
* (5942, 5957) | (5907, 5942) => 0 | 5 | 5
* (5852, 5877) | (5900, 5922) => 43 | -2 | 5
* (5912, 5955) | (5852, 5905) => 472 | 0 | 22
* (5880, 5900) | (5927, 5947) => 2850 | -30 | 23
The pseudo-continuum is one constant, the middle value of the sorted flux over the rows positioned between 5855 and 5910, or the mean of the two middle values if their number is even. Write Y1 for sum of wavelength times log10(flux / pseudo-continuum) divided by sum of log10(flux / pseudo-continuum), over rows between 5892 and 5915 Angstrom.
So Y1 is 5895.5 Angstrom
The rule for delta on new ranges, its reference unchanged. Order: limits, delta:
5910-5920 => 3.1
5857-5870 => 2.2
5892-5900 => 6.4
